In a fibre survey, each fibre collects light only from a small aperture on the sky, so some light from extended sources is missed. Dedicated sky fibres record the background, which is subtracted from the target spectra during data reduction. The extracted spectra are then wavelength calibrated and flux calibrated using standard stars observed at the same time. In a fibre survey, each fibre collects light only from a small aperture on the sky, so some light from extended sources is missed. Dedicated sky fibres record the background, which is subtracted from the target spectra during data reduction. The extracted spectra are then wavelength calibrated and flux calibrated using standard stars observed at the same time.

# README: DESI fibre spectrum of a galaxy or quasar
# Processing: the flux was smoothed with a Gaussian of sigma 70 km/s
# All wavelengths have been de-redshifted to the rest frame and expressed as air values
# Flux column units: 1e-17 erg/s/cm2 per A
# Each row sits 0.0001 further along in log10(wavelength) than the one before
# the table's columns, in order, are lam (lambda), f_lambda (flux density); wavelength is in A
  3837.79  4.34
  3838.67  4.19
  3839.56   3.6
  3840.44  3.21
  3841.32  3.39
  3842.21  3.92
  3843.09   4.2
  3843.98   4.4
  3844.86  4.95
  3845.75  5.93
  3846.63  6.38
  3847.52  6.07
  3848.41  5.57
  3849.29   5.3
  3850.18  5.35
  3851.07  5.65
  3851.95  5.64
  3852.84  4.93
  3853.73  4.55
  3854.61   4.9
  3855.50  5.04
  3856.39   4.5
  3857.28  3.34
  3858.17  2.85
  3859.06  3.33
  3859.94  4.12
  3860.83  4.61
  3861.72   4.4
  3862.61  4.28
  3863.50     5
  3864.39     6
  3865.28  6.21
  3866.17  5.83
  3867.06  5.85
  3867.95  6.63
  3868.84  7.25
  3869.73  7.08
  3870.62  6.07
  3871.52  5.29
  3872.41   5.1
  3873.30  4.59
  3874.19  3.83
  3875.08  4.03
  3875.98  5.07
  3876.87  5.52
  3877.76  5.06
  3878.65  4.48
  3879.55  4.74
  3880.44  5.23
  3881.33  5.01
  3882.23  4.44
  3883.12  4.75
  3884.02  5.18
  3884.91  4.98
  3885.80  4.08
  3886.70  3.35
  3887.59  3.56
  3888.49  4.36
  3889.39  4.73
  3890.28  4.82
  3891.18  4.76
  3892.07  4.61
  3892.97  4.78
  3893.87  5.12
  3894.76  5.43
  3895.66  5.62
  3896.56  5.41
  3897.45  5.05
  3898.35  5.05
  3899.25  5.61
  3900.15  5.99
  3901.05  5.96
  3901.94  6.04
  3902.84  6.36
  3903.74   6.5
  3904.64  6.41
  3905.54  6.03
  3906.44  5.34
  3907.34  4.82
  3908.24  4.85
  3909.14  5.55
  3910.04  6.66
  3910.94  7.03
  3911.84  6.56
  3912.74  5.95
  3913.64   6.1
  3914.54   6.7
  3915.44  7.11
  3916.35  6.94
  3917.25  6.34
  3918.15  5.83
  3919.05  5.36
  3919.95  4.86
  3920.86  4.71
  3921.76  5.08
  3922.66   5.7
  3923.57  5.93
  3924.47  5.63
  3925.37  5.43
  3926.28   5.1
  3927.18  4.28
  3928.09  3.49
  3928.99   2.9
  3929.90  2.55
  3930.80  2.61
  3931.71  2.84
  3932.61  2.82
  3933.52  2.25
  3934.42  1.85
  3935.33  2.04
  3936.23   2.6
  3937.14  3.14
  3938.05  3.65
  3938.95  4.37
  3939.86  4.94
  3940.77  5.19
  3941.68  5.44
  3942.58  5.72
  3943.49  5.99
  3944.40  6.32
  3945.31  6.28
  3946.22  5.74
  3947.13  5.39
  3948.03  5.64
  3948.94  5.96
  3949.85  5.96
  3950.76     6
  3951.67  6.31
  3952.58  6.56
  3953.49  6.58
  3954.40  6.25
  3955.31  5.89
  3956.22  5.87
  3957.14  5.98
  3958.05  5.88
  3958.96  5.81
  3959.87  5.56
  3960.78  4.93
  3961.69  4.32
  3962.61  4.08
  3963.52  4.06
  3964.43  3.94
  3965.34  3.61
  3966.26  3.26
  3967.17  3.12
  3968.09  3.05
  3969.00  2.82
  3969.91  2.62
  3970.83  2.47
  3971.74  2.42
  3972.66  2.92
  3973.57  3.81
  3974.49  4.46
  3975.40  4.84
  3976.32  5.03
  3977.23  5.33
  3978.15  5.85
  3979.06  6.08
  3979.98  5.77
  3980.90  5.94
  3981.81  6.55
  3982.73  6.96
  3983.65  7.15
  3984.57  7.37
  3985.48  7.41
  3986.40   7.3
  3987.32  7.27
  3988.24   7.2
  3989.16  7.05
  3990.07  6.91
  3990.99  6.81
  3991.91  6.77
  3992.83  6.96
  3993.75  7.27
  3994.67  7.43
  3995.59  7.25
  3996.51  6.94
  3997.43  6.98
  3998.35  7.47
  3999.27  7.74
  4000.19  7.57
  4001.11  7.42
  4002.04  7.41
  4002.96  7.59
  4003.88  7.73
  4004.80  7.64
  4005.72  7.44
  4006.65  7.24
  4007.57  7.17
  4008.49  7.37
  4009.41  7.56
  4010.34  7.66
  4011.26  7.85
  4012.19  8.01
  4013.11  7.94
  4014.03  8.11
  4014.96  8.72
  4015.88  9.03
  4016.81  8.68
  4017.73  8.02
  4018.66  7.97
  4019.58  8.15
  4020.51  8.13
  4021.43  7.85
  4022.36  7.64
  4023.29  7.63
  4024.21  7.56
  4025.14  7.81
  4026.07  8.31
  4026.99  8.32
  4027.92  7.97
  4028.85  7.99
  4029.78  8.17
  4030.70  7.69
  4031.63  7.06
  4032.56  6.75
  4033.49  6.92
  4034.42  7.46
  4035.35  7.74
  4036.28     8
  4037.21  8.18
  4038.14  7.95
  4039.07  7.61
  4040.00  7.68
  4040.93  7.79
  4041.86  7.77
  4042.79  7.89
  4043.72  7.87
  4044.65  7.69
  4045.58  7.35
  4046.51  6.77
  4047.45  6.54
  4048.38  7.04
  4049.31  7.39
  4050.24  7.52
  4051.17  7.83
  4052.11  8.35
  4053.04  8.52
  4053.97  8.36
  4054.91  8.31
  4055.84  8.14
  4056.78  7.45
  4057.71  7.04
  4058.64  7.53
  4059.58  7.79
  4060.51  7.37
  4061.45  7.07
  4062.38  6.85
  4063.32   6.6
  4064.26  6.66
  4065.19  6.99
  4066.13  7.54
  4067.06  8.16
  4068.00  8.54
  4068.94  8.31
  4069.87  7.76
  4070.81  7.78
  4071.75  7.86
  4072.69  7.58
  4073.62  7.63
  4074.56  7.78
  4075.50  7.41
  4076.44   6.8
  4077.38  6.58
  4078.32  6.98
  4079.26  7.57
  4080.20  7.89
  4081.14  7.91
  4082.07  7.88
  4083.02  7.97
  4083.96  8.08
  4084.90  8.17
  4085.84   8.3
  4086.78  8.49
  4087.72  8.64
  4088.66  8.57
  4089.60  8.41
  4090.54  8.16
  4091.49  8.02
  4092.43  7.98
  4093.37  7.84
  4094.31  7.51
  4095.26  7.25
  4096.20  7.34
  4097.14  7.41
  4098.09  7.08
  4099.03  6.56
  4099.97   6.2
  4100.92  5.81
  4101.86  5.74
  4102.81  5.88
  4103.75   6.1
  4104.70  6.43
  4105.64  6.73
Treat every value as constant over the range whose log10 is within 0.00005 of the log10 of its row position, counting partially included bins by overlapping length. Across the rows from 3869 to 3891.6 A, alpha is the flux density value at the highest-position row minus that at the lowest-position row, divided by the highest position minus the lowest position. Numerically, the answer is -0.11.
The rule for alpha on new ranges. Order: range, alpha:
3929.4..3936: -0.09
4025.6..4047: -0.08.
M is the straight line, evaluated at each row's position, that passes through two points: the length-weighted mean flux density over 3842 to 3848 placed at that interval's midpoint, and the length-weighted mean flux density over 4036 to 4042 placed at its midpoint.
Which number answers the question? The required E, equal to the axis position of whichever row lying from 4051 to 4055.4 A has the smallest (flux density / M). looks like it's 4051.17 A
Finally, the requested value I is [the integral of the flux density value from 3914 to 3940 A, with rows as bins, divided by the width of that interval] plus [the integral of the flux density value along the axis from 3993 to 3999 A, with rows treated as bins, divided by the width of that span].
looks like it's 11.6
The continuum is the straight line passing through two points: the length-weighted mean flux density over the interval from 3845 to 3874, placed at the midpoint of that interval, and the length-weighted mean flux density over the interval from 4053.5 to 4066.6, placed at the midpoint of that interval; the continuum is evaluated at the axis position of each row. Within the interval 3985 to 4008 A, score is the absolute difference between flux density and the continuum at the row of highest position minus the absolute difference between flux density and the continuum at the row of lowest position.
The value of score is -0.5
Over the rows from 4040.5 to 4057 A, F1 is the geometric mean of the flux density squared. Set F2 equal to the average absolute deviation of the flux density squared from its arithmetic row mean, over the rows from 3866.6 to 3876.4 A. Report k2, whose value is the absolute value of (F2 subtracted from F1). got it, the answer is 48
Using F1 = 59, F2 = 10.7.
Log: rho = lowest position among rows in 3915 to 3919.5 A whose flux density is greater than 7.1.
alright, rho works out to 3915.44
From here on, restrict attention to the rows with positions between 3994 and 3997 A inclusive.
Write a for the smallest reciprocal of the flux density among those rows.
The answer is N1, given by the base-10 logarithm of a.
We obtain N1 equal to -0.87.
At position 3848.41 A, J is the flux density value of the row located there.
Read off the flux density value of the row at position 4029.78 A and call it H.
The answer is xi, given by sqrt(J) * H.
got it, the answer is 19.3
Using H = 8.17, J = 5.57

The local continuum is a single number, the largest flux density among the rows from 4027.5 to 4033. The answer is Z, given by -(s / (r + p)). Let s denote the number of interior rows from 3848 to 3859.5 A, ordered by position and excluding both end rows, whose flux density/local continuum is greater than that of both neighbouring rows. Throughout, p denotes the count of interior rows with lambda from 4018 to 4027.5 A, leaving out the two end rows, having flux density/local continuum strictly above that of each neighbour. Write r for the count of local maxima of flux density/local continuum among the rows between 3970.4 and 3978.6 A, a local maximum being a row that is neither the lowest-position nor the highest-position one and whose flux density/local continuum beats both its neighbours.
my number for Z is -2.00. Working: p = 1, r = 0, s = 2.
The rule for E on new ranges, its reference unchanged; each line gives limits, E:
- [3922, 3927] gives 3926.28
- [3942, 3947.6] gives 3947.13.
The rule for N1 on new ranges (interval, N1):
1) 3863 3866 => -0.79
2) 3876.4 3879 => -0.74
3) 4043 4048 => -0.90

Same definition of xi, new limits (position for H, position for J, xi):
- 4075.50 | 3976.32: 16.6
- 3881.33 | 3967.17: 8.8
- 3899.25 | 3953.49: 14.4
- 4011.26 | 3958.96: 18.9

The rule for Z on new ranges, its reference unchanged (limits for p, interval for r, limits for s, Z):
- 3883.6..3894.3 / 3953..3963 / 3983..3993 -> -0.50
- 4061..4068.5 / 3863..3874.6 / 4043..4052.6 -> 0.00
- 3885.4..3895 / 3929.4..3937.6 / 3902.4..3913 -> -1.00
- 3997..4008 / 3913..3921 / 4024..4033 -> -0.67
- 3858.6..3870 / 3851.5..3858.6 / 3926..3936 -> -0.25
